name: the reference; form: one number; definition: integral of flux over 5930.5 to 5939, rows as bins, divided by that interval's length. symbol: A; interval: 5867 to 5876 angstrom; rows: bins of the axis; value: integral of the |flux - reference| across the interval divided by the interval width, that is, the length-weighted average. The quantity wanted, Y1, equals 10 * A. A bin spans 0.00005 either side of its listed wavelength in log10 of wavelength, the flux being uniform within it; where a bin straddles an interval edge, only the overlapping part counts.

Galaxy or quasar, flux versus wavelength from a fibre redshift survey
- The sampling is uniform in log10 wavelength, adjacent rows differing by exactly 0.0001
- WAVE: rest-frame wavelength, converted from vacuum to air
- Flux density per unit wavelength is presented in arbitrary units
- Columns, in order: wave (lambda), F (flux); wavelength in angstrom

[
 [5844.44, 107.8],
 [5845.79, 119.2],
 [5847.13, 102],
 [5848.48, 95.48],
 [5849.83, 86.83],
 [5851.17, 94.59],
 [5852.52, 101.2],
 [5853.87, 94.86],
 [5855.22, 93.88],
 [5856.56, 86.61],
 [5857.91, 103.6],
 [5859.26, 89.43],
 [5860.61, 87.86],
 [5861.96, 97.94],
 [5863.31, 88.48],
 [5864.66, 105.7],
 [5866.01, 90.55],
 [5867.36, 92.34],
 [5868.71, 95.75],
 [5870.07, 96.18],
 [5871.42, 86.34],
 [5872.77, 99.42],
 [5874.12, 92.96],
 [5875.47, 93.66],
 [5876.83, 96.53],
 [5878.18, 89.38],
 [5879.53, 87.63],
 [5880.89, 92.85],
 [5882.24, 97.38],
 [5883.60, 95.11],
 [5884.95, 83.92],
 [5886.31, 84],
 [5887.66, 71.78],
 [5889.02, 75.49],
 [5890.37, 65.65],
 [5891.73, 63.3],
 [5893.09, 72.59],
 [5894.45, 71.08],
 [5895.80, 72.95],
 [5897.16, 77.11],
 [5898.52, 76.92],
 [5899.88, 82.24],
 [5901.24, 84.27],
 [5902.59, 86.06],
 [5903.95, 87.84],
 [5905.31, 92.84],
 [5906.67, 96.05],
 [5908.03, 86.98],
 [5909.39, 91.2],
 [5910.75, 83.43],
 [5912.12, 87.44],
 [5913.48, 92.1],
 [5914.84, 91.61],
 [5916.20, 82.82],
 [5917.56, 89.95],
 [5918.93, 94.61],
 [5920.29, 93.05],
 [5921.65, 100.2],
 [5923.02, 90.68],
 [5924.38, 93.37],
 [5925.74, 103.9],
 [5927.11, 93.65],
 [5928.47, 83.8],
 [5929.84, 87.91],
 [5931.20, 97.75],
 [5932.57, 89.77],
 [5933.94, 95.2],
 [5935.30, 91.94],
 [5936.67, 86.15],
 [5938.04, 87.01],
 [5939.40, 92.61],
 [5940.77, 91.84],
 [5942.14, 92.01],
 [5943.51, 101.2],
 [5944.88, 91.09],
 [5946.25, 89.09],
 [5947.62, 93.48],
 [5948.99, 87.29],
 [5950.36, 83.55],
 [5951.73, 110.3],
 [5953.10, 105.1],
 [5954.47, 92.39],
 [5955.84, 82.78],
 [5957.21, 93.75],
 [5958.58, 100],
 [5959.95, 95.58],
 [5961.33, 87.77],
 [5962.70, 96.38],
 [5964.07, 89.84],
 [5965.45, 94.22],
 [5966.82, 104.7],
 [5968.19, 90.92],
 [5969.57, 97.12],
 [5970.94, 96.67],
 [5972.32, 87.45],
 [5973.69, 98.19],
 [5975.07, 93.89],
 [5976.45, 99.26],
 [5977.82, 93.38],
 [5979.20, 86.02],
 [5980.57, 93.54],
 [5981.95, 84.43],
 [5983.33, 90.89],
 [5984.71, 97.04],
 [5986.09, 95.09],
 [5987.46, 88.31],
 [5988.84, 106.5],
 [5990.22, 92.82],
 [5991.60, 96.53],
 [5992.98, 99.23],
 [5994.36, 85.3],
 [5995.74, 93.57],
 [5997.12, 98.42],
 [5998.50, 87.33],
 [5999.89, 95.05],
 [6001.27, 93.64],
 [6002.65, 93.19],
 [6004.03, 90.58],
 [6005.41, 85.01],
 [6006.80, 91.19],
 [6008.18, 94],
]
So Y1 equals 40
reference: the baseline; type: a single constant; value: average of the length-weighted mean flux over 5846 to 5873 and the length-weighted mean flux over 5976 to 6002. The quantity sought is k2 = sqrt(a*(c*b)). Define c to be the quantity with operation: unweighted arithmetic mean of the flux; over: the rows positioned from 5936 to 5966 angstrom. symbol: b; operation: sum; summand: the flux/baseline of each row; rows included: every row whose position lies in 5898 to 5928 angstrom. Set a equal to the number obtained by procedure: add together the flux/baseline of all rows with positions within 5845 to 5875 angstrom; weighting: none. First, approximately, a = 22.32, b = 21.0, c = 92.9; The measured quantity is 209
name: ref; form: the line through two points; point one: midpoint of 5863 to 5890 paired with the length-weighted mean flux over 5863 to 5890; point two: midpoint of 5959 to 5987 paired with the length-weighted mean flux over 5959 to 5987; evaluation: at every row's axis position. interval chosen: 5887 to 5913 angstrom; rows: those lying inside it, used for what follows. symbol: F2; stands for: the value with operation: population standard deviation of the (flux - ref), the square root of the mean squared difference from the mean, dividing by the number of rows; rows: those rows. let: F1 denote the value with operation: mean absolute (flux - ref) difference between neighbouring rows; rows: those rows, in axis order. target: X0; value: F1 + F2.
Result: 13.1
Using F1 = 4.3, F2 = 8.9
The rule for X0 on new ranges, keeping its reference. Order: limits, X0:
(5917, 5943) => 10.3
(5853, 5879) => 13.0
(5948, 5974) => 15.9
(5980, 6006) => 12.3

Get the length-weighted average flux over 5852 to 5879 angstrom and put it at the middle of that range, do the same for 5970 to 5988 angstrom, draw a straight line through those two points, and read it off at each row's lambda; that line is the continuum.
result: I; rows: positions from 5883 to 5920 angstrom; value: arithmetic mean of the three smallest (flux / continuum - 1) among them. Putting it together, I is -0.29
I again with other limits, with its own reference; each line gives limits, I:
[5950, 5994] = -0.10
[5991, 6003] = -0.04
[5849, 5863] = -0.08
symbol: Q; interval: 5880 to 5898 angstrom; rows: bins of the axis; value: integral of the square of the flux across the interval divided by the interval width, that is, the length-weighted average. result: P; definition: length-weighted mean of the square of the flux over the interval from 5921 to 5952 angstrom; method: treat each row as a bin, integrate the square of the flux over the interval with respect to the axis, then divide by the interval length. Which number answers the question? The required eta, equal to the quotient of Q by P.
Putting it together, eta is 0.73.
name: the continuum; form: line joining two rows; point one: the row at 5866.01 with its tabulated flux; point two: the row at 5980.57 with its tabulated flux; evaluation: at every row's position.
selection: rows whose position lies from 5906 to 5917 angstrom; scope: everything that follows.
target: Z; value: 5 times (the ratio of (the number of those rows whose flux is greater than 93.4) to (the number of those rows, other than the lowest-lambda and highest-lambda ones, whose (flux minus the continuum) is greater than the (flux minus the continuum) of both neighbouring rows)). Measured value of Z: 2.5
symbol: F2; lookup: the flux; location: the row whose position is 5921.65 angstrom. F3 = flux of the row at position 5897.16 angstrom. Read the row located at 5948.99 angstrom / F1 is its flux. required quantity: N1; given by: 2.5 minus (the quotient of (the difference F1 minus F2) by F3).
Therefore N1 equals 2.67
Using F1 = 87.29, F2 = 100.2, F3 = 77.11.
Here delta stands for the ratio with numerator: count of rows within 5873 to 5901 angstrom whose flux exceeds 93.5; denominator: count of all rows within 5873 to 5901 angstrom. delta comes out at 0.2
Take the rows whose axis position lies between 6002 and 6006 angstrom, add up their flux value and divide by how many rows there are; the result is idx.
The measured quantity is 90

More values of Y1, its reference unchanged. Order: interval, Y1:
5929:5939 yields 36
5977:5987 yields 38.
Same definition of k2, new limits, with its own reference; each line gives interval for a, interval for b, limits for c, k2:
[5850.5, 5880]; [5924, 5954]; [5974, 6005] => 211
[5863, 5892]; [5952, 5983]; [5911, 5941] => 204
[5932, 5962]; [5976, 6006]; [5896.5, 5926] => 205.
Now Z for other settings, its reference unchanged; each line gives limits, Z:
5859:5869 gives 7.5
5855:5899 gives 5.0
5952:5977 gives 12.0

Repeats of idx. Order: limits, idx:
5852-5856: 97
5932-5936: 92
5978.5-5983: 88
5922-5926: 96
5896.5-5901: 79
